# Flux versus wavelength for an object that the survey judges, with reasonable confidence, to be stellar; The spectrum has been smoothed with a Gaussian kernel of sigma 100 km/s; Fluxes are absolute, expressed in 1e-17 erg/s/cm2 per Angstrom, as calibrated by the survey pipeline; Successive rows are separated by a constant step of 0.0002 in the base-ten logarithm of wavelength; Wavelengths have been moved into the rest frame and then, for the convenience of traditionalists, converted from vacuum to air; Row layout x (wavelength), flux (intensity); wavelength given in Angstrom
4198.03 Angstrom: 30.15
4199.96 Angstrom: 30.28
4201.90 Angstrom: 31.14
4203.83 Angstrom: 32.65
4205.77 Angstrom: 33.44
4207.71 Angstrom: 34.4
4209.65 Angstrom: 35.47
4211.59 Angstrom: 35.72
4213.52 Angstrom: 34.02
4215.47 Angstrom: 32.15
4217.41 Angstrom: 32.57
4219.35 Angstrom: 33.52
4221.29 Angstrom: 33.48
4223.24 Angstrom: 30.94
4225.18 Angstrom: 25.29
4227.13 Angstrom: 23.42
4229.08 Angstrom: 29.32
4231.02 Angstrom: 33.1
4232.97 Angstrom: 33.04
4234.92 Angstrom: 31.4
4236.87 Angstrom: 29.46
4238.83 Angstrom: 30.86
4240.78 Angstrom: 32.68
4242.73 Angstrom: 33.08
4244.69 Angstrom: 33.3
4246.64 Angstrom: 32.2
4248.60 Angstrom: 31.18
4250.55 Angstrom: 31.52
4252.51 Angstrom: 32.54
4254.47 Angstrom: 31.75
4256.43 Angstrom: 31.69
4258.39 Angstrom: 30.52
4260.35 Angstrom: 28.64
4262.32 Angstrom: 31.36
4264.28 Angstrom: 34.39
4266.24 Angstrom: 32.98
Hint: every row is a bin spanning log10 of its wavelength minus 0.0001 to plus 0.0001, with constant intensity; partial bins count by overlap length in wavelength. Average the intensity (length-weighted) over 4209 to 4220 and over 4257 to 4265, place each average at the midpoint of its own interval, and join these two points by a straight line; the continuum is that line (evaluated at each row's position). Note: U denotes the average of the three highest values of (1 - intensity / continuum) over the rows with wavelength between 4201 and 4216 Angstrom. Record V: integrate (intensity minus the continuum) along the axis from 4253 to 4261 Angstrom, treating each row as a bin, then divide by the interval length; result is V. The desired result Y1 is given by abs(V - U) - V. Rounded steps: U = 0.07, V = -0.5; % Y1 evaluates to 1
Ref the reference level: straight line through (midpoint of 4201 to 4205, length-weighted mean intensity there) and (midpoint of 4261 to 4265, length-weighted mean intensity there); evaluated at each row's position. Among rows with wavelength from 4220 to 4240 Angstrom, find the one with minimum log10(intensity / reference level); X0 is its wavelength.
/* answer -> 4227.13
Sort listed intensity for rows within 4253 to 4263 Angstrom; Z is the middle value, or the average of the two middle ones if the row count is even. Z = 31.4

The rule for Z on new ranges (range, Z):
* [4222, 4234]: 30.1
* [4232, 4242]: 31.4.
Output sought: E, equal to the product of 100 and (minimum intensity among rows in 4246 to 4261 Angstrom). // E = 2864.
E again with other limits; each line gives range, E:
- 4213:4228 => 2342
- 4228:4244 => 2932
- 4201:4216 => 3114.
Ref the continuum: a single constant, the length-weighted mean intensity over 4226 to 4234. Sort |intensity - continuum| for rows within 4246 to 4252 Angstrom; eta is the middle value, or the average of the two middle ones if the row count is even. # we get 1.9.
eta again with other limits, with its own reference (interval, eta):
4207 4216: 4.8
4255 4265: 1.7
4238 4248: 3.0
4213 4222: 3.8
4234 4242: 1.5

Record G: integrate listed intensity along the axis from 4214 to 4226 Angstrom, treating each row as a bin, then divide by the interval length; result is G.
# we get 31.5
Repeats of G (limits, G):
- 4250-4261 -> 31.2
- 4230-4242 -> 31.8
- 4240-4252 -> 32.3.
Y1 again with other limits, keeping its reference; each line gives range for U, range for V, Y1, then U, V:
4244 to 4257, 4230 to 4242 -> 2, 0.01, -0.8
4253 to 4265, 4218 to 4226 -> 5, 0.03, -2.5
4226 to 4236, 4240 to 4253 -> 0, 0.15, 0.3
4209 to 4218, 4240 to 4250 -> 0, 0.03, 0.4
